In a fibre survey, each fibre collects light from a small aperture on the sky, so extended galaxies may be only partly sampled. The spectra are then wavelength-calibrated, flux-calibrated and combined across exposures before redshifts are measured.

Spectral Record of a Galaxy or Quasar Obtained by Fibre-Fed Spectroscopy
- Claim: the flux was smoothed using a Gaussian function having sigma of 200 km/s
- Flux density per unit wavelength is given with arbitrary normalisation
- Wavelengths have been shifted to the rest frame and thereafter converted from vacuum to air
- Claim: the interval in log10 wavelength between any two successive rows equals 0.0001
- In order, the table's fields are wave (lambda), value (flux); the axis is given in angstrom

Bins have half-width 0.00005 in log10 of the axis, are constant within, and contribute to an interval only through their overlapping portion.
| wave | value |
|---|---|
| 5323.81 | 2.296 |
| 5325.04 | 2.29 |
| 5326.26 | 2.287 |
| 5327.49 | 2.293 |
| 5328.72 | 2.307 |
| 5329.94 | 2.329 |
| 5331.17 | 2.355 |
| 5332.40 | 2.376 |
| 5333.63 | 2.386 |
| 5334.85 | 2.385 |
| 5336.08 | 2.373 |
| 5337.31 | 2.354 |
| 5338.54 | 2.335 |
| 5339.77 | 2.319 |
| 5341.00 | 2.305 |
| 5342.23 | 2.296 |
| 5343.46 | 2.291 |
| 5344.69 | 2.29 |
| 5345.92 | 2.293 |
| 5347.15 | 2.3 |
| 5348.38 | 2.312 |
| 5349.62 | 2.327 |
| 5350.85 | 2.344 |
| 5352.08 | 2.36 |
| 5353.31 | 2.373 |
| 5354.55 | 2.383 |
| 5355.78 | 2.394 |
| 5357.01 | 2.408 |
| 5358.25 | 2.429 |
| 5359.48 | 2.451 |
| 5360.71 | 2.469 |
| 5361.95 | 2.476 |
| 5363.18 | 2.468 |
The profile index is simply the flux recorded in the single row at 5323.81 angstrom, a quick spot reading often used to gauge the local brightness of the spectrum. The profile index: 2.296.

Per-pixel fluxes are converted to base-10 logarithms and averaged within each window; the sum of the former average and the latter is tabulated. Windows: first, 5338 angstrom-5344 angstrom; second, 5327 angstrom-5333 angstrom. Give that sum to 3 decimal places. 0.731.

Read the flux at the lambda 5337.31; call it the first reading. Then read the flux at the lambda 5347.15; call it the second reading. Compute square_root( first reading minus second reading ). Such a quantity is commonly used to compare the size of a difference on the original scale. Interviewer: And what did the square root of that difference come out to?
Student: 0.23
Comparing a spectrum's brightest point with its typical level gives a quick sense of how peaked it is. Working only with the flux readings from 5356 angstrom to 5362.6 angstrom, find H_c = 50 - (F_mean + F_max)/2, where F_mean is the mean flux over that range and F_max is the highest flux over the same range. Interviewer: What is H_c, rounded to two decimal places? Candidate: 47.54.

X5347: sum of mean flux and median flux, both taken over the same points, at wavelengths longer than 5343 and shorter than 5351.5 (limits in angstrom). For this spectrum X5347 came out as 4.61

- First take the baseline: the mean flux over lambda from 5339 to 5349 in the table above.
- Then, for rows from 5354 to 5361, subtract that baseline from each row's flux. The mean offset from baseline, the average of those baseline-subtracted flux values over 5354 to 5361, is 0.12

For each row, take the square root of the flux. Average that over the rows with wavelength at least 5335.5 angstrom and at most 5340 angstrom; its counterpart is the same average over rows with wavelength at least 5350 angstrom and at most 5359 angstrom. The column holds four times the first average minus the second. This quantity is 4.58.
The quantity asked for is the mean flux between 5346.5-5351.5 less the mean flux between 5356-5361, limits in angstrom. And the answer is -0.12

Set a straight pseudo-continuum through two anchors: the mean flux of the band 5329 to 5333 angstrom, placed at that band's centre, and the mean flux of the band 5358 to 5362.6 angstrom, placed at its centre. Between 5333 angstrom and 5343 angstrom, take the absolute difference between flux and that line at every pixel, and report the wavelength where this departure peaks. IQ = 5342.23 angstrom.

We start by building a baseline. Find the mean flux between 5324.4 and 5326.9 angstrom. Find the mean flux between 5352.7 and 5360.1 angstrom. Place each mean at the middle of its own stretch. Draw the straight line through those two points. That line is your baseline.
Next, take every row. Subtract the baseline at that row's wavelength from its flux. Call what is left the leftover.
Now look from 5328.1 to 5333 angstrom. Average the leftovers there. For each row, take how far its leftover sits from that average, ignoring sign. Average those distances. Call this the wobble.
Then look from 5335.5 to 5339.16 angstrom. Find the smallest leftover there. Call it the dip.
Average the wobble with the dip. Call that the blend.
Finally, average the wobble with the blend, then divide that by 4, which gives 0.0034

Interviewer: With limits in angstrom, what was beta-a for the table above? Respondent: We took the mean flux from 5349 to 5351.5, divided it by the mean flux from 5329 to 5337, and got 0.99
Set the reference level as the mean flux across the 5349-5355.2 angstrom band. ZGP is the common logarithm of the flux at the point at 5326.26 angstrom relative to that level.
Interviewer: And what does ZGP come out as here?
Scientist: -0.013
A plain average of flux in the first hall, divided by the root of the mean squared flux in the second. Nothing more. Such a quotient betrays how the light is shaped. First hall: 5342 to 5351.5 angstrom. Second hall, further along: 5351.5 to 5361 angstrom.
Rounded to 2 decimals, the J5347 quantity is 0.96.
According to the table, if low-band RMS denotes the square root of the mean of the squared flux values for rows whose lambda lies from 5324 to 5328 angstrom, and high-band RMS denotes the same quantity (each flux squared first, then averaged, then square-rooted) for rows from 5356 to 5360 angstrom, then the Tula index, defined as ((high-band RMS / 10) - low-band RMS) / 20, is -0.102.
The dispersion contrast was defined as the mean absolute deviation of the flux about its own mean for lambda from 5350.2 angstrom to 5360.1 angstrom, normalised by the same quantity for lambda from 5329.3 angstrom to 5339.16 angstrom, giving 1.5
